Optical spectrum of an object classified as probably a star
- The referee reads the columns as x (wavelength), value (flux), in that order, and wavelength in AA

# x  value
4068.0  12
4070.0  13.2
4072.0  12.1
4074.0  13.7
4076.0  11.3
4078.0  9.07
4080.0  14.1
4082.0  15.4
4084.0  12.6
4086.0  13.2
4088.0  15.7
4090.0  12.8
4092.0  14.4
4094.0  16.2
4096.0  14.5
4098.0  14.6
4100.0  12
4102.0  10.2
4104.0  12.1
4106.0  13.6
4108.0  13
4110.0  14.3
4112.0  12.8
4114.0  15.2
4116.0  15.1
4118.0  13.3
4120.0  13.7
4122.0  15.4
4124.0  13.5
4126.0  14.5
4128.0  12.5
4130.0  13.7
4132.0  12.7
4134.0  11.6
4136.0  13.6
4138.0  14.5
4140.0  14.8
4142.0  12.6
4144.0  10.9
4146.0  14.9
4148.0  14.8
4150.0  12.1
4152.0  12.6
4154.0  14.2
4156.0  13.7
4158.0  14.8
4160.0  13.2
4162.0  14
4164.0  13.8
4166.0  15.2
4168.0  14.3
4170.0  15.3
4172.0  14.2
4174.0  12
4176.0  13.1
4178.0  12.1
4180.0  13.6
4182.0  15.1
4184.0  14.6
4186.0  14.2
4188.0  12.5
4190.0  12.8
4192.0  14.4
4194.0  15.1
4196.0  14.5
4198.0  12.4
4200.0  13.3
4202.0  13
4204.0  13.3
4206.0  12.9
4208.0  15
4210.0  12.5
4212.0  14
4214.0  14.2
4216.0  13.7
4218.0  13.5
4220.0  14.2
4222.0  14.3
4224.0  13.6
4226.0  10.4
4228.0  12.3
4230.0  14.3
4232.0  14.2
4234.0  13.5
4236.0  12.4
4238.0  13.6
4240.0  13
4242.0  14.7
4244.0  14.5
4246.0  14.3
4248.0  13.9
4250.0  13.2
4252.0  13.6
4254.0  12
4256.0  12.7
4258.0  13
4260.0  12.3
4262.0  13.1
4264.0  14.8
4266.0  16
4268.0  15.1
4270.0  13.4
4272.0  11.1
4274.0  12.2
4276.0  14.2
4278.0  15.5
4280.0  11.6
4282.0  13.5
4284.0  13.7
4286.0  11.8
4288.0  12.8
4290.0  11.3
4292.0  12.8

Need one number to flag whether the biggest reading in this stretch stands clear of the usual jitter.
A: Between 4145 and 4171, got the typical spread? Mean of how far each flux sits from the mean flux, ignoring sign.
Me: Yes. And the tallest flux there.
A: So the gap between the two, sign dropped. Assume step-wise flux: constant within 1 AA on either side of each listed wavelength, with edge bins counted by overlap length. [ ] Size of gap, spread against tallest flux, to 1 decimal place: 14.5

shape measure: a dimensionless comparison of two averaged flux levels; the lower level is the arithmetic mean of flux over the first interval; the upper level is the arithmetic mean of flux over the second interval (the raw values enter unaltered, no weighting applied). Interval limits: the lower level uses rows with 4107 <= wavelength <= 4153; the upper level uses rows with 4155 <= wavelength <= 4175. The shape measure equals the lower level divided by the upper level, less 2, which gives -1.03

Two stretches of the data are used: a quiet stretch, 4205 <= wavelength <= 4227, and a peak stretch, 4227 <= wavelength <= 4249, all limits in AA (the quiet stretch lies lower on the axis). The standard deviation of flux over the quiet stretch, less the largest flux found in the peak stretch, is -13.5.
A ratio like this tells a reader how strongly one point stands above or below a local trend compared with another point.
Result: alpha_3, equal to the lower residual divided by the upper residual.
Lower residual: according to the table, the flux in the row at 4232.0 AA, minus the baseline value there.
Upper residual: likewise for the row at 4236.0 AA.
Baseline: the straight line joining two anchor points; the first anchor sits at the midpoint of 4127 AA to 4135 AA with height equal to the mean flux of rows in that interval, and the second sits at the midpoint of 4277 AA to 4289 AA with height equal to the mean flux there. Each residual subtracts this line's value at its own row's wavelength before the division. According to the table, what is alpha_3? -2.1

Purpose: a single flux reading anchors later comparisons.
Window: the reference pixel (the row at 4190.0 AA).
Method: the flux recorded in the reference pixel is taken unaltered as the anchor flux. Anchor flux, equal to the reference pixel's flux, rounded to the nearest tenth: 12.8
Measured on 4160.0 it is 13.2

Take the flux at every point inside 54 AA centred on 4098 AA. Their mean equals 13.5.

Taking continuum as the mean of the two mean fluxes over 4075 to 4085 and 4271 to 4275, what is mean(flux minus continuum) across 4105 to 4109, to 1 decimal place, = 1.2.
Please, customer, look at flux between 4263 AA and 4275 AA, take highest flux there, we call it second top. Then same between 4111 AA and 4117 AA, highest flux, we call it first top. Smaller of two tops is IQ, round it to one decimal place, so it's 15.2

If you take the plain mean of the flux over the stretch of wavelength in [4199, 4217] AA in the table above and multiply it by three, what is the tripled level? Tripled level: 40.6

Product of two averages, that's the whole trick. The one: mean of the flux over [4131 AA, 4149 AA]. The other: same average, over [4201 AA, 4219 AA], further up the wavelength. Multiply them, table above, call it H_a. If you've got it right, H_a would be 181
